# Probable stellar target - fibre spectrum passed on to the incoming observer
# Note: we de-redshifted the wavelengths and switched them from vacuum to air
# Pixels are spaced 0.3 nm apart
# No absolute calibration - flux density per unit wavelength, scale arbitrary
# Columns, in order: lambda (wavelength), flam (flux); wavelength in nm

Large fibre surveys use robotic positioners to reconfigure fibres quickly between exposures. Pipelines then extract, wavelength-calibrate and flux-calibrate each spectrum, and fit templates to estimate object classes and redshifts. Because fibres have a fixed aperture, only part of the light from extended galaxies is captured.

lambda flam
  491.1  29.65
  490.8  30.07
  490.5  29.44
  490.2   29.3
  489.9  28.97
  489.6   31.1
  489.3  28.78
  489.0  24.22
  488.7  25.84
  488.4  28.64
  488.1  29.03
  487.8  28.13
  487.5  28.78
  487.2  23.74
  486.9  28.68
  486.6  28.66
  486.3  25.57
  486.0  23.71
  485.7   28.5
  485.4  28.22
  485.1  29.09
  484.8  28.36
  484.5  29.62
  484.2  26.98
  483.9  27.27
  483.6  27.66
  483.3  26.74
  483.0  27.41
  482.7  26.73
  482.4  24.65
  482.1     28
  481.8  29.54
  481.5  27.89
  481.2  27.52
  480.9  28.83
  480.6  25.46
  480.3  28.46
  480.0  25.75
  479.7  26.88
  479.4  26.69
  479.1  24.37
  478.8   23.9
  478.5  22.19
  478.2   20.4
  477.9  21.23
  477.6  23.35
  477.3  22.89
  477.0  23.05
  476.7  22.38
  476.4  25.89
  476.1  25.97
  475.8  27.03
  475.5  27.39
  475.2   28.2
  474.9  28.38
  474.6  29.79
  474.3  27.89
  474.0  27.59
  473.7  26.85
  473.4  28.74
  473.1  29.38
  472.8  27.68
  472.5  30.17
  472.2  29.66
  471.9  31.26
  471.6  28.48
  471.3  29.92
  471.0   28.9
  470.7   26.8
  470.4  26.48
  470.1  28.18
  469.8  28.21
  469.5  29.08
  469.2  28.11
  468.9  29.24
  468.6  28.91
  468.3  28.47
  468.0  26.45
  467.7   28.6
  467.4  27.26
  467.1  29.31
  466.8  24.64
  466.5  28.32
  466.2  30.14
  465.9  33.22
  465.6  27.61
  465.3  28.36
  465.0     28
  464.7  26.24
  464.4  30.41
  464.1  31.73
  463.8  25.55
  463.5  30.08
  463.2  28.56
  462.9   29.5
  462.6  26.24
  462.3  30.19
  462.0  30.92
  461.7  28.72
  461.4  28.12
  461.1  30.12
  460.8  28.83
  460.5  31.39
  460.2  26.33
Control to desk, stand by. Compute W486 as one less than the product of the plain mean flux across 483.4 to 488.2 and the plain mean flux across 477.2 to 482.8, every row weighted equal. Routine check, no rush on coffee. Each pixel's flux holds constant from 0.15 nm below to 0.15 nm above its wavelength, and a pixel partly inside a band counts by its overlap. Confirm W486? 704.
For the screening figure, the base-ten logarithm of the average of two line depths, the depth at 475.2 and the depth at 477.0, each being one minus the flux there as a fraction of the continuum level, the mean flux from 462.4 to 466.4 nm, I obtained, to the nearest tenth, -0.9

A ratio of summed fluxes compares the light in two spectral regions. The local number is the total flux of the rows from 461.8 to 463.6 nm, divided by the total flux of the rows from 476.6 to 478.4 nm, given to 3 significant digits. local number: 1.32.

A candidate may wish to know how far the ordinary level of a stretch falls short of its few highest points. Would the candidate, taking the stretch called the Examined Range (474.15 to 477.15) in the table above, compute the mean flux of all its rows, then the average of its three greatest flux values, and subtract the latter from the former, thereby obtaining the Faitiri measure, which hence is -2.2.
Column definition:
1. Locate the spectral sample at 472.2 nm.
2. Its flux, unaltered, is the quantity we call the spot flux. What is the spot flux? 29.66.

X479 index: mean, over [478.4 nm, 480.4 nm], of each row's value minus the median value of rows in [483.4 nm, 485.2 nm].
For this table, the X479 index -2.5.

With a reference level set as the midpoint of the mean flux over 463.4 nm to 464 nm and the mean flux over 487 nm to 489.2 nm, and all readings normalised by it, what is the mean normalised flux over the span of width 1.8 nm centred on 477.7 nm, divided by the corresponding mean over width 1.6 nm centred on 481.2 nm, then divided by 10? 0.080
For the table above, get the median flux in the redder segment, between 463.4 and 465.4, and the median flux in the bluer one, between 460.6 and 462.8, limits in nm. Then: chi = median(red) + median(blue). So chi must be 57.2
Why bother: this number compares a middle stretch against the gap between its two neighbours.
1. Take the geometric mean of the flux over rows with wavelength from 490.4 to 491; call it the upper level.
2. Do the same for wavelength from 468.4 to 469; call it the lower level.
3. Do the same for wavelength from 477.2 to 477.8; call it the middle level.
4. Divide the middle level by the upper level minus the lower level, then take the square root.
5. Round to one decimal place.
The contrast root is 5.8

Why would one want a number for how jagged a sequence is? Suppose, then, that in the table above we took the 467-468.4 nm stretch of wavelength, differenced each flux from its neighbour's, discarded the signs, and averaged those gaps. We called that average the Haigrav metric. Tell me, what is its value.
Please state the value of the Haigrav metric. 1.89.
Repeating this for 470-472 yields 1.56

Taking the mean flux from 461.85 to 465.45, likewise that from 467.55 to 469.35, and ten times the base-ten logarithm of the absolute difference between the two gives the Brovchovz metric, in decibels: -3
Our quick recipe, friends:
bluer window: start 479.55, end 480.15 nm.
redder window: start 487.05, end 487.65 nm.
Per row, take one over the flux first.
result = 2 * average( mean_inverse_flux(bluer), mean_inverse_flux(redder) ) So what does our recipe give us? 0.0765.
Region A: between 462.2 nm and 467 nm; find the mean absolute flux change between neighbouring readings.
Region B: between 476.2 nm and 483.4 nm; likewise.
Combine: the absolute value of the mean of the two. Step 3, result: 2.2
